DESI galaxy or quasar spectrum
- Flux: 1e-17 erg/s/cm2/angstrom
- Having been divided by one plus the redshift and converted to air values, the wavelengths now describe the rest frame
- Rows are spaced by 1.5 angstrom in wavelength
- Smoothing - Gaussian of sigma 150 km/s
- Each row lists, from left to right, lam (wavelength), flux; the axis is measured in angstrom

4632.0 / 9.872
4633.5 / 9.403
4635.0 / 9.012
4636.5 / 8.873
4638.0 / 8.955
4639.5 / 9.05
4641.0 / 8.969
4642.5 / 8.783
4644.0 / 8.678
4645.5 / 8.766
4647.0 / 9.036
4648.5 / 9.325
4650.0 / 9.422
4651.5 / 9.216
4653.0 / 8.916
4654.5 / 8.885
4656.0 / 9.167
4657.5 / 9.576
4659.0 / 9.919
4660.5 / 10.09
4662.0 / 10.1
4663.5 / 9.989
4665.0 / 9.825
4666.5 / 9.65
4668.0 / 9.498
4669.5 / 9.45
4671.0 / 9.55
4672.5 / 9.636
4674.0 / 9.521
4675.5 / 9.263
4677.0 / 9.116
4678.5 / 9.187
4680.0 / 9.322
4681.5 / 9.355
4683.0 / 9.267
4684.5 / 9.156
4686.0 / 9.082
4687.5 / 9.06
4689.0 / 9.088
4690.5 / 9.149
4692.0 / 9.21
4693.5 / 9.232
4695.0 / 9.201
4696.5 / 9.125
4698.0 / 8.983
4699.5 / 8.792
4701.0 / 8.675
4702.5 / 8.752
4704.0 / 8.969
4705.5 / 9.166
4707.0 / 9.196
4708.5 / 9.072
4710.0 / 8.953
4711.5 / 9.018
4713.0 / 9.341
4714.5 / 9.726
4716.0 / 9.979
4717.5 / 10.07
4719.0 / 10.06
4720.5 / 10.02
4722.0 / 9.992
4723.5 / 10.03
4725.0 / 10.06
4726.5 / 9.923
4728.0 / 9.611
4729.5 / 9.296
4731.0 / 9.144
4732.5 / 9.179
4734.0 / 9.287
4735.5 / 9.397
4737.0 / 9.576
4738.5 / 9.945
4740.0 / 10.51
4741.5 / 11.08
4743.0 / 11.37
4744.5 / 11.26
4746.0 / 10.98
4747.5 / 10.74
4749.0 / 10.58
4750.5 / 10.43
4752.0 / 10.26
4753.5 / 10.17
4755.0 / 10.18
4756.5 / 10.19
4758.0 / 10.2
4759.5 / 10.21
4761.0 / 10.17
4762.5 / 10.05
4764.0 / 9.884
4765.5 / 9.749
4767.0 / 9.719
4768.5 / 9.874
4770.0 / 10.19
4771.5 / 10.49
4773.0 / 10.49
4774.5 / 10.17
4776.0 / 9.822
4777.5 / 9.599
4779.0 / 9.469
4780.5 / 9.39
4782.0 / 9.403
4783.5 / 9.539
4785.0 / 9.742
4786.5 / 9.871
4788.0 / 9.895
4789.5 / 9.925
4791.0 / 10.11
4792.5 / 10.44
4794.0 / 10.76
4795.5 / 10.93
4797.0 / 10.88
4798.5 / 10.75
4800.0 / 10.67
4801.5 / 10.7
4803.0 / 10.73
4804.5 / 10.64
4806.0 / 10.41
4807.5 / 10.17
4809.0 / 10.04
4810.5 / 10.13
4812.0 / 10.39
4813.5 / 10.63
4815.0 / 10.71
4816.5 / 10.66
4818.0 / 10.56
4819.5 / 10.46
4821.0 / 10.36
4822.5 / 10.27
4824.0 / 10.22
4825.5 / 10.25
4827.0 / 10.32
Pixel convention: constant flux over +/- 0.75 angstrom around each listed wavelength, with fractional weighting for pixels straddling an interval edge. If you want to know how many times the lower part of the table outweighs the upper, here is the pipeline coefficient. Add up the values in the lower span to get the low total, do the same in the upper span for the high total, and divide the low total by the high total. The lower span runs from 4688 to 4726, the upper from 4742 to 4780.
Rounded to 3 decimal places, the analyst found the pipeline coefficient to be 0.913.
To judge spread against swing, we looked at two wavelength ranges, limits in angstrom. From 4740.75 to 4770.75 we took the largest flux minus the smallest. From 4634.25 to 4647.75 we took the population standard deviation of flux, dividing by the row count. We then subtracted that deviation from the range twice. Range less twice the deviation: 1.4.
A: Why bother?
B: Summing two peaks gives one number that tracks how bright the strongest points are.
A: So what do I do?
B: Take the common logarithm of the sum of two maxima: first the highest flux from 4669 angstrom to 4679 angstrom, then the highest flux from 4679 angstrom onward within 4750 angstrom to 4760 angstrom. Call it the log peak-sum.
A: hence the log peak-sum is 1.302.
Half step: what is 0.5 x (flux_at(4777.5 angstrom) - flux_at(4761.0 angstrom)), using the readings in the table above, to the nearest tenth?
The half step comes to -0.3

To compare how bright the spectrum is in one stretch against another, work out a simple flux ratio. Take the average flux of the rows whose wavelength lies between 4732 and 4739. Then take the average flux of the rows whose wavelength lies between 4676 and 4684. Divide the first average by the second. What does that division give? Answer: 1.02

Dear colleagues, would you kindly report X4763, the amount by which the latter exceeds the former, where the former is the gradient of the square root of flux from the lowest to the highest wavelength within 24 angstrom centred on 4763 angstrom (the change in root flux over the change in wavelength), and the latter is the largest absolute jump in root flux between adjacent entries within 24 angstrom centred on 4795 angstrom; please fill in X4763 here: 0.0521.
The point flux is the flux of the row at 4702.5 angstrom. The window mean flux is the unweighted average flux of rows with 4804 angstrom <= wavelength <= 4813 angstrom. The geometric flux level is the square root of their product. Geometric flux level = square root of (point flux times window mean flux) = 9.5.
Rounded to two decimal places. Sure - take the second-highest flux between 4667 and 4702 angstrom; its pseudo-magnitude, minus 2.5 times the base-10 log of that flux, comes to -2.45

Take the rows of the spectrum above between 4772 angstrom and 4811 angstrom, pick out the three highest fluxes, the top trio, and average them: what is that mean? 10.9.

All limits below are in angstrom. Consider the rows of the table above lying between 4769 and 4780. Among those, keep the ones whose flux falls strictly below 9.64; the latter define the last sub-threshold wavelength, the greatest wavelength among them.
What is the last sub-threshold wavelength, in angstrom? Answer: 4779.0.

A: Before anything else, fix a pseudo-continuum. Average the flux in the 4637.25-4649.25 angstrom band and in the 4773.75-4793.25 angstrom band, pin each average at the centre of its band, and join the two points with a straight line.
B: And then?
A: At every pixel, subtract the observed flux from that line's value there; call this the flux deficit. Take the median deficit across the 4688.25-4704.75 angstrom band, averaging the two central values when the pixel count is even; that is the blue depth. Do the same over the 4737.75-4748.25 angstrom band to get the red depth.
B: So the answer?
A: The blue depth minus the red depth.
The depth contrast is 1.6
